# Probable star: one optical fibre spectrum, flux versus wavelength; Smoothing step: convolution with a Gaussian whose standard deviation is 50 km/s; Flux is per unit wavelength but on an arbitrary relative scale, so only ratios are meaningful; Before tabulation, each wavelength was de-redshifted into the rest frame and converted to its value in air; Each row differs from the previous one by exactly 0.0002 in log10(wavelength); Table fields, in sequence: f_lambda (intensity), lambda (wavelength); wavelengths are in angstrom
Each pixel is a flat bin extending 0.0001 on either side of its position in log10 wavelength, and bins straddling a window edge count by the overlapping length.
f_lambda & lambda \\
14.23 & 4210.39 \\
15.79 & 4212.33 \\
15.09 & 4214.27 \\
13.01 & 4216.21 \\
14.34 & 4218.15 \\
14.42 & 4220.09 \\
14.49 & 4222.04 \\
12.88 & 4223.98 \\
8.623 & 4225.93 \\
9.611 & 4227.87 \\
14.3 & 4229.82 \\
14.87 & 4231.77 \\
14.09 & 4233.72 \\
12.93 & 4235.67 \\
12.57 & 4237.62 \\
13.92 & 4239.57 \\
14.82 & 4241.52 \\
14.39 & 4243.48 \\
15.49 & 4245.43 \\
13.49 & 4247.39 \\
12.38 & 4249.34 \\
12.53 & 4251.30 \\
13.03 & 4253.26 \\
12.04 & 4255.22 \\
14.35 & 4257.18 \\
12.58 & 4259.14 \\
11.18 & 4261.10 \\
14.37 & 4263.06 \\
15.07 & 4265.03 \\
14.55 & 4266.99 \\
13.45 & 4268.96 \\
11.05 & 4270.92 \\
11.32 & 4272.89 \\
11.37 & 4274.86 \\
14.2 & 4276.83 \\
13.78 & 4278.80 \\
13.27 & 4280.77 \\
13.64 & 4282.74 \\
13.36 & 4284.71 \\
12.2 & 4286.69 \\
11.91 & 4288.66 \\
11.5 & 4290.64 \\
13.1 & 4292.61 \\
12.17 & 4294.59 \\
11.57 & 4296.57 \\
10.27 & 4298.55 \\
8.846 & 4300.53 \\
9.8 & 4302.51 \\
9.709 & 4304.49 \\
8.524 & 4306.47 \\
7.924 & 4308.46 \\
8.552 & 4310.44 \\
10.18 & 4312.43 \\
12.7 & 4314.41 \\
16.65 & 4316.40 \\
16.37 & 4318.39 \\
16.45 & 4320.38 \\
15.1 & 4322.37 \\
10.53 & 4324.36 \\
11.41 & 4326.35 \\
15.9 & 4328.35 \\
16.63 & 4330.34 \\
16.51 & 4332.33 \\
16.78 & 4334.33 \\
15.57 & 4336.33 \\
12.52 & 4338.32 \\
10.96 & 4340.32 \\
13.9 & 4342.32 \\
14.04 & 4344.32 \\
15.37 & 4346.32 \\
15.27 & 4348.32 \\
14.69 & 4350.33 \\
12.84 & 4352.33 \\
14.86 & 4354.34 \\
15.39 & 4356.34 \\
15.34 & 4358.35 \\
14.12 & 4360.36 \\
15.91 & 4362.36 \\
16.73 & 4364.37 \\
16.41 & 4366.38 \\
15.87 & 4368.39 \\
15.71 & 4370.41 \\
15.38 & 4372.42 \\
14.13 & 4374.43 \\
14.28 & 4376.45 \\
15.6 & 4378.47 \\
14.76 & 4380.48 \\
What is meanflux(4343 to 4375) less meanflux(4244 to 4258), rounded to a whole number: 2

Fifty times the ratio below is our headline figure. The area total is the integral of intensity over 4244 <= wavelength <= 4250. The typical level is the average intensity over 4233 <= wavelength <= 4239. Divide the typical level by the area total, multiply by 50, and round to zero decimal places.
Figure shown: 8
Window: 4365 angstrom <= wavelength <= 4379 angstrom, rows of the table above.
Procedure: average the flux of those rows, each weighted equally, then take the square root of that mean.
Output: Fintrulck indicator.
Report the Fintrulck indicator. 3.92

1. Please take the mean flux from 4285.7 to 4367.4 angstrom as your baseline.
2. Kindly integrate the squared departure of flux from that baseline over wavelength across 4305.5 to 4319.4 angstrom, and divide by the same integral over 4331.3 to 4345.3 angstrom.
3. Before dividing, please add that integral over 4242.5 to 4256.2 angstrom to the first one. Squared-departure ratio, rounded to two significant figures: 3.3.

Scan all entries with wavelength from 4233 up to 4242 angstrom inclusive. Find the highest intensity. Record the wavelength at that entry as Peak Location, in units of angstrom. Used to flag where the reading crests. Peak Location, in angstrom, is 4241.52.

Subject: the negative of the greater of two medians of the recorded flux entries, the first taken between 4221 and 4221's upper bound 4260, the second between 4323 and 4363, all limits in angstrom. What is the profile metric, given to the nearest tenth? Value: -15.1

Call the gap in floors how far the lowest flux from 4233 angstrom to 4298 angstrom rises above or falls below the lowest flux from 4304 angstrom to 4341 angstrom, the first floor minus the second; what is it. 3.1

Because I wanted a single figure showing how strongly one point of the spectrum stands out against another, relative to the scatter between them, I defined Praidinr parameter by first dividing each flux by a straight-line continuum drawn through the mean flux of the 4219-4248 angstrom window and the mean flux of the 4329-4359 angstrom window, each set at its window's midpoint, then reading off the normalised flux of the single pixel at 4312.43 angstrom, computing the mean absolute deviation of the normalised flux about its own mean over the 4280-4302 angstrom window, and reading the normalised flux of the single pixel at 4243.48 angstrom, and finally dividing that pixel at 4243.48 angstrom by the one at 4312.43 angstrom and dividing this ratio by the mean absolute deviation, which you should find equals 19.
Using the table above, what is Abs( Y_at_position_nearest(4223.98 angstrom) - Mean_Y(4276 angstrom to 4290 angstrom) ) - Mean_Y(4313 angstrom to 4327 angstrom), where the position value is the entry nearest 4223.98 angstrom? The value -13.9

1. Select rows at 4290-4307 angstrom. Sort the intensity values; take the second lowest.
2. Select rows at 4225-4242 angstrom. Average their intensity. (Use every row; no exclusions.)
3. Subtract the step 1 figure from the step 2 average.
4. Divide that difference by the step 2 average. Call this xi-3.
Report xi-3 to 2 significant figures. 0.31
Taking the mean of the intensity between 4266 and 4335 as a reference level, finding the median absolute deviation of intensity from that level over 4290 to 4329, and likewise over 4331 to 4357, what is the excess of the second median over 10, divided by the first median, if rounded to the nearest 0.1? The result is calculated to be -2.9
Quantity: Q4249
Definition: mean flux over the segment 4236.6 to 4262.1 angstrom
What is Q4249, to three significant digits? 13.3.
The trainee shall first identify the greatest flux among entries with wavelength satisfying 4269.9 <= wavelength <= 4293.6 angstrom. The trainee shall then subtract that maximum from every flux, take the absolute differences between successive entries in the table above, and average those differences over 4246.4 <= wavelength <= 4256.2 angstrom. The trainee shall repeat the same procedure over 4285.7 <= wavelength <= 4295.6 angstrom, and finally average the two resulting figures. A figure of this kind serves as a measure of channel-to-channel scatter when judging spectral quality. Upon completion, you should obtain 0.75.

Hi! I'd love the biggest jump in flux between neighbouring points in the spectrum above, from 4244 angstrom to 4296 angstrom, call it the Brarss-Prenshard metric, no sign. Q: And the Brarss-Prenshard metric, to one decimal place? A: 3.2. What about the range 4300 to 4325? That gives 4.6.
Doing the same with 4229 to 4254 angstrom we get 2.0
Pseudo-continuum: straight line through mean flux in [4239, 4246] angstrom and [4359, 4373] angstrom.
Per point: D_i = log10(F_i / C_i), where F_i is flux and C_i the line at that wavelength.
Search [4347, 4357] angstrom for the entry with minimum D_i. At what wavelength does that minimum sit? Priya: 4352.33 angstrom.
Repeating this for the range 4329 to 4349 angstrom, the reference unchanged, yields 4340.32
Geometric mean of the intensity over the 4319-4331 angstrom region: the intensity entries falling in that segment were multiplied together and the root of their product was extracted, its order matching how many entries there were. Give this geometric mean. 14.1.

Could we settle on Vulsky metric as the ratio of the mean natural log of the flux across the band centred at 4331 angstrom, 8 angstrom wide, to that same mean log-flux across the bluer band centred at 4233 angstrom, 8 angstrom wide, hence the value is 1.06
